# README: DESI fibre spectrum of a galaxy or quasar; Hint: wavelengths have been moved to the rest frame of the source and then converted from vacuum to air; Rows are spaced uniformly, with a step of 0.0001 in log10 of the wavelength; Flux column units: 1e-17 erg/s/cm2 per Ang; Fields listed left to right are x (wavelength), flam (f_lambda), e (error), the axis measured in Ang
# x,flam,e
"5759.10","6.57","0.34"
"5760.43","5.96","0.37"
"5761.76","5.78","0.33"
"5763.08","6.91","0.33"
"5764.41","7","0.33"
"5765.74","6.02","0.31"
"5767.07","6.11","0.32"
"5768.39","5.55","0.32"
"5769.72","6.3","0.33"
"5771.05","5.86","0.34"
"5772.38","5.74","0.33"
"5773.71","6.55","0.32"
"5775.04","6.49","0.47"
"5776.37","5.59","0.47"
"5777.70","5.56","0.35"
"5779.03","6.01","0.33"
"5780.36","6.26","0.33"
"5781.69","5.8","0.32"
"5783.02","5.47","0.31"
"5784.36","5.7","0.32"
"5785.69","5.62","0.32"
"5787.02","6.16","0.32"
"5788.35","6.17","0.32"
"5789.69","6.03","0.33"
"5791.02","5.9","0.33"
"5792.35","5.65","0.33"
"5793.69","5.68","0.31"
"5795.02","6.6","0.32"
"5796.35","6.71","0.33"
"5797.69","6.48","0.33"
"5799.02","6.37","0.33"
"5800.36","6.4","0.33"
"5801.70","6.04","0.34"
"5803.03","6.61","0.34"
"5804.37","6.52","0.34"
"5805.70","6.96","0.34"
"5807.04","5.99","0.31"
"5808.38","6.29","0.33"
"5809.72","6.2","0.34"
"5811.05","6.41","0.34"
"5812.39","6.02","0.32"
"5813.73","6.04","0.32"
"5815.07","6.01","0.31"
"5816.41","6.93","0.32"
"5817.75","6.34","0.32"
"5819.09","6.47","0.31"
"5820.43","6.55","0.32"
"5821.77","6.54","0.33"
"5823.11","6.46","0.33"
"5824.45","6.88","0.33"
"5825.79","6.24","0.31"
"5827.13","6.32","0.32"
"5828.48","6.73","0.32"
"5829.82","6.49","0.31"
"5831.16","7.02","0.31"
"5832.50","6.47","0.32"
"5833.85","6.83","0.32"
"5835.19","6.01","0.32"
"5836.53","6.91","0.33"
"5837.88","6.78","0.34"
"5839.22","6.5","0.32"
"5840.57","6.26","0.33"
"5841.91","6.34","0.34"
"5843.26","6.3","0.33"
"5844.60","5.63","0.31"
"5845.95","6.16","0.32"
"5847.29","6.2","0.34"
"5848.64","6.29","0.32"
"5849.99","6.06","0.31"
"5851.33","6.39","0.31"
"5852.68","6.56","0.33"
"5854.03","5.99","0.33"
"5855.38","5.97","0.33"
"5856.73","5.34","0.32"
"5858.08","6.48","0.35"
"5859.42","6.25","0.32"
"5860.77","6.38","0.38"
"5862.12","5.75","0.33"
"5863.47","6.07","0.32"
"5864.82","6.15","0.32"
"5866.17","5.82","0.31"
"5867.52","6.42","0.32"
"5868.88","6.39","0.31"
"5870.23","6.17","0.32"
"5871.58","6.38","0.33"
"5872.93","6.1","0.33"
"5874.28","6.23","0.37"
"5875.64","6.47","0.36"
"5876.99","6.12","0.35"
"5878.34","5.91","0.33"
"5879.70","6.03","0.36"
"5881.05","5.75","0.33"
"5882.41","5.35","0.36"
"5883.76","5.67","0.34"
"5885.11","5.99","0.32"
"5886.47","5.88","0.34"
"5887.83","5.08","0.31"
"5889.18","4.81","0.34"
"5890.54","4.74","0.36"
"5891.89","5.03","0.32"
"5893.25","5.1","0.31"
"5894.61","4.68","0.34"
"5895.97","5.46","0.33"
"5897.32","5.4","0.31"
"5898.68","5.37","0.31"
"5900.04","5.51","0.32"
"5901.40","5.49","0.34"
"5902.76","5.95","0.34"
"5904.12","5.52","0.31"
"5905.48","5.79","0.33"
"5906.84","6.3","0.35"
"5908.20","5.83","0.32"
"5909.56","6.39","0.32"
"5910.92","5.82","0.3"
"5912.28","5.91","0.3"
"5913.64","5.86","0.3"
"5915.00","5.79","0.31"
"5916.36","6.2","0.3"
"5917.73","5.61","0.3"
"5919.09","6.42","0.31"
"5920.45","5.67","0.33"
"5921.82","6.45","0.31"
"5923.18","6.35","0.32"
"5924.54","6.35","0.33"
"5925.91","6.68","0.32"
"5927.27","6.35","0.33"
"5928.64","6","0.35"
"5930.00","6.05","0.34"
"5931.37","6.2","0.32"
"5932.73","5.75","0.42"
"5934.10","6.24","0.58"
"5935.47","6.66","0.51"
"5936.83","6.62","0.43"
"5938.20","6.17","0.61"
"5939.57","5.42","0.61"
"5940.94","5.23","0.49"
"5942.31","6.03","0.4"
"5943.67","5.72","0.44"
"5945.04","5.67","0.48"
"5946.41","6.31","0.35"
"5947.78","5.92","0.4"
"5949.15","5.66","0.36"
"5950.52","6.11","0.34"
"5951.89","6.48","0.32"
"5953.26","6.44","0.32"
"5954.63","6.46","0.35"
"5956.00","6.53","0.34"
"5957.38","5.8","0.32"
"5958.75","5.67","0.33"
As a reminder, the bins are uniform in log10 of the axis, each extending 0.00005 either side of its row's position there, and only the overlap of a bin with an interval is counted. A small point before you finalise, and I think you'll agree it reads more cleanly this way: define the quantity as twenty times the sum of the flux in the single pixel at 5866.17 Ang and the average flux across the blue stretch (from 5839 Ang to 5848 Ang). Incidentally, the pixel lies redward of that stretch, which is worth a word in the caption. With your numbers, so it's 240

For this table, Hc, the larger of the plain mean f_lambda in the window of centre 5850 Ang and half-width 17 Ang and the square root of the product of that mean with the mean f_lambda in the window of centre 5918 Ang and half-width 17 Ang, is 6.22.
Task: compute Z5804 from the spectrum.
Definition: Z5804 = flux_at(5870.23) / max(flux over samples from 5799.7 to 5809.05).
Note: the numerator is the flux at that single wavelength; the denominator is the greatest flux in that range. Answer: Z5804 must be 0.89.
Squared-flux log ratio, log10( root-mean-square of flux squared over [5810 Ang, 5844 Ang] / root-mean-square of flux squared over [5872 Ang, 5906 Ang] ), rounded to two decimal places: 0.12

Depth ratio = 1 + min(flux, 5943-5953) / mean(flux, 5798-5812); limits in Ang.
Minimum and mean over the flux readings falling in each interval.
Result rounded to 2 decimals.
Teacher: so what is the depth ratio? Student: 1.89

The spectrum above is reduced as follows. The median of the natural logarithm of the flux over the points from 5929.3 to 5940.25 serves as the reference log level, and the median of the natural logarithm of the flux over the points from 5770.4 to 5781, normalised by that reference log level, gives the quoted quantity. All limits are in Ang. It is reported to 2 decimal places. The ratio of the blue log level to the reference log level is 0.98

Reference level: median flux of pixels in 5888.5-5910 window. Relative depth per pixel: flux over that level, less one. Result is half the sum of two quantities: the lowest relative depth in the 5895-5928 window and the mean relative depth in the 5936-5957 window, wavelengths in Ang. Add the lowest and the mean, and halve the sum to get 0.043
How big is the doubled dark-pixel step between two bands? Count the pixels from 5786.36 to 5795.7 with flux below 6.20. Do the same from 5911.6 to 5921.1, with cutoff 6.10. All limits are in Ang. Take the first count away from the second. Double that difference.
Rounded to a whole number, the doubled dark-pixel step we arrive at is -2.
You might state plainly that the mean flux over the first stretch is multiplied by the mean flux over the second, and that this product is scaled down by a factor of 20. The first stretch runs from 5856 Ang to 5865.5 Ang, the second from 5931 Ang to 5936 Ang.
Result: 1.88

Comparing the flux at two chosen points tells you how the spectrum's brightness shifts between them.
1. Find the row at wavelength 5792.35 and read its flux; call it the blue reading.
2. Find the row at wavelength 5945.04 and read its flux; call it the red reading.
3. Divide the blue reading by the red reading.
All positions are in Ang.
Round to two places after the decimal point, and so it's 1.00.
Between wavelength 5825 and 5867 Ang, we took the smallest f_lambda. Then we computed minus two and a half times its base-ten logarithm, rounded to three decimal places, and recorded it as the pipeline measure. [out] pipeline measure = -1.819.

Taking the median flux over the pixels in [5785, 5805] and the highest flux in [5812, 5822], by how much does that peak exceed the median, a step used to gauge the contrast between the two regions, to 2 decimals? 0.76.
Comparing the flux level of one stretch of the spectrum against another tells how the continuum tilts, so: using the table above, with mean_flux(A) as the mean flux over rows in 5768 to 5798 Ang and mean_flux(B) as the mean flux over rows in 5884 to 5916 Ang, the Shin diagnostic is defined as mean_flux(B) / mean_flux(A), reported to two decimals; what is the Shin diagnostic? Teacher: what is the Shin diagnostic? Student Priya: 0.93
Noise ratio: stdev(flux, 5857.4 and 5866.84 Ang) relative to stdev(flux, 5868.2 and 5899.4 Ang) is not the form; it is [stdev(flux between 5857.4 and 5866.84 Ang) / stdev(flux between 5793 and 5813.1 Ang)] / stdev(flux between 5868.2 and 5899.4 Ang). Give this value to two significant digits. 1.5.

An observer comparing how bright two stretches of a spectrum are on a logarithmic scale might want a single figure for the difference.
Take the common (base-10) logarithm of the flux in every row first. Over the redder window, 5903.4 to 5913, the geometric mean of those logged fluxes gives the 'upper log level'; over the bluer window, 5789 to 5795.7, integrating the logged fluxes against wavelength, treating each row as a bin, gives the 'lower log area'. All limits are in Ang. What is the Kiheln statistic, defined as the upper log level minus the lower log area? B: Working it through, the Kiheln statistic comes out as -4.4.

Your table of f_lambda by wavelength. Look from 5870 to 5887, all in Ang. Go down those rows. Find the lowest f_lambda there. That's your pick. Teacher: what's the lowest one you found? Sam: 5.35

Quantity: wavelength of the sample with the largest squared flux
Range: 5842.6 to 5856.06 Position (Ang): 5852.68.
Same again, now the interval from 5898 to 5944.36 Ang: 5925.91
